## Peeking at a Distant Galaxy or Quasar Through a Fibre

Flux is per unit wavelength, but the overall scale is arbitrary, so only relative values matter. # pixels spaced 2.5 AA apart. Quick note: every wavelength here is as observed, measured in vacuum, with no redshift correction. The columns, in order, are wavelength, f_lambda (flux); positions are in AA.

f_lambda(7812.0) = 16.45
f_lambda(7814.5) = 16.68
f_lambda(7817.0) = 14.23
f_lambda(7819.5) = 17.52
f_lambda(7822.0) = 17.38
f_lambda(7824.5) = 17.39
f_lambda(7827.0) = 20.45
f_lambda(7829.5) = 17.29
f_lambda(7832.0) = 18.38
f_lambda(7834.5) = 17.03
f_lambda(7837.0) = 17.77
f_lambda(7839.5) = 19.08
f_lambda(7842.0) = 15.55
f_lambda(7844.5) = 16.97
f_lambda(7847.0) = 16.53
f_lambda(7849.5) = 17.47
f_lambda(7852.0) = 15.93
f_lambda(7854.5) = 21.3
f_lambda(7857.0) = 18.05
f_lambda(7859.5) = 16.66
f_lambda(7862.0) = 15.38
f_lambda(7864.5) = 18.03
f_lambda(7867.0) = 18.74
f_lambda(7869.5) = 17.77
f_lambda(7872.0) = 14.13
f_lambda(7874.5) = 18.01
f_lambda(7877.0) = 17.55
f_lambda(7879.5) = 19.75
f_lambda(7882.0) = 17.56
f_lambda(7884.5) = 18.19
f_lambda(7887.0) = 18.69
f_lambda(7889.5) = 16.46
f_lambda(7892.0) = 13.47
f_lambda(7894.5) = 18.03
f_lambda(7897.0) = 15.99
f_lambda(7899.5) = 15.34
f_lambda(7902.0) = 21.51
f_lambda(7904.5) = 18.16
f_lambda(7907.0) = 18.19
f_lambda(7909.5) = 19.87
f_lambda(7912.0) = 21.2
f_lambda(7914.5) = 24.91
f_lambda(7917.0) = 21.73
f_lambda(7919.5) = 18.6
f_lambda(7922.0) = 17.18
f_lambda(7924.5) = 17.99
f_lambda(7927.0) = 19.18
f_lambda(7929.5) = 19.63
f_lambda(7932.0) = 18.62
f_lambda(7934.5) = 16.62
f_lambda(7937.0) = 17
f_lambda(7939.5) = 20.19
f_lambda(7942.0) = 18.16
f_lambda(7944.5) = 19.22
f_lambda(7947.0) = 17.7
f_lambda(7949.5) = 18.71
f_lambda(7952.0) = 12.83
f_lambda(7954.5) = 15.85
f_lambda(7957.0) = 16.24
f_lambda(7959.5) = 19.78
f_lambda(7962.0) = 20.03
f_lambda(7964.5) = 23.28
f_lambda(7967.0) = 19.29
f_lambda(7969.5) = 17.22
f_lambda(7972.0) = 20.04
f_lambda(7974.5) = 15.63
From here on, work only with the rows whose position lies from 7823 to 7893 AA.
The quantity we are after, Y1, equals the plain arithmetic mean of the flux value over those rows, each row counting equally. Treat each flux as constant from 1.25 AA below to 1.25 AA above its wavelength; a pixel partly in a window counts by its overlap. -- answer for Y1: 17.5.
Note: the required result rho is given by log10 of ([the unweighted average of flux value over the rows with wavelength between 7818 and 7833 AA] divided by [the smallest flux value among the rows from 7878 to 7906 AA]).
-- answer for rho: 0.13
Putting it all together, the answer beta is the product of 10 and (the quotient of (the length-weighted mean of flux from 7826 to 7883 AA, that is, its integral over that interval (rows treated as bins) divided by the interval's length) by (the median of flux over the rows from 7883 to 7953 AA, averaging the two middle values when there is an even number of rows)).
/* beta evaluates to 9.7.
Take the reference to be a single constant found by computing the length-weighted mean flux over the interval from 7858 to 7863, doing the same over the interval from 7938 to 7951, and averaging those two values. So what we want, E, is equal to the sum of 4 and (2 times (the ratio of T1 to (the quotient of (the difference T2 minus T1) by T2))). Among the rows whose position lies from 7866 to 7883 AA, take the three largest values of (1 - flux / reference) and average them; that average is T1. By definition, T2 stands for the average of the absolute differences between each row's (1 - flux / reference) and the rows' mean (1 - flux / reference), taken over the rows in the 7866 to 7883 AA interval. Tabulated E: 5.8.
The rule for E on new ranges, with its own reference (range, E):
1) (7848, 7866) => 0.0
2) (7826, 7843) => 4.3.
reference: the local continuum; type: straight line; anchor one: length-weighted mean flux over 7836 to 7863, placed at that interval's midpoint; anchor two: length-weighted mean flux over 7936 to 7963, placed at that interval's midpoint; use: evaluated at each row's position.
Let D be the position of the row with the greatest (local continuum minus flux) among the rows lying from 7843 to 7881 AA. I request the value 7872.0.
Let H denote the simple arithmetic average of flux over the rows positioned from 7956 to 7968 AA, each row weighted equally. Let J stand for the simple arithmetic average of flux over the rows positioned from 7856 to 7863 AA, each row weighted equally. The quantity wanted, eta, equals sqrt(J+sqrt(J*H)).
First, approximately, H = 20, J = 16.7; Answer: 5.90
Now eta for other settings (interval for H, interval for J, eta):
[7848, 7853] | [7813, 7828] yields 5.85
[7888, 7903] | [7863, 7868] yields 6.00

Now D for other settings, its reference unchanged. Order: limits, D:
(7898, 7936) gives 7899.5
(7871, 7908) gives 7892.0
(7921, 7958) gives 7952.0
